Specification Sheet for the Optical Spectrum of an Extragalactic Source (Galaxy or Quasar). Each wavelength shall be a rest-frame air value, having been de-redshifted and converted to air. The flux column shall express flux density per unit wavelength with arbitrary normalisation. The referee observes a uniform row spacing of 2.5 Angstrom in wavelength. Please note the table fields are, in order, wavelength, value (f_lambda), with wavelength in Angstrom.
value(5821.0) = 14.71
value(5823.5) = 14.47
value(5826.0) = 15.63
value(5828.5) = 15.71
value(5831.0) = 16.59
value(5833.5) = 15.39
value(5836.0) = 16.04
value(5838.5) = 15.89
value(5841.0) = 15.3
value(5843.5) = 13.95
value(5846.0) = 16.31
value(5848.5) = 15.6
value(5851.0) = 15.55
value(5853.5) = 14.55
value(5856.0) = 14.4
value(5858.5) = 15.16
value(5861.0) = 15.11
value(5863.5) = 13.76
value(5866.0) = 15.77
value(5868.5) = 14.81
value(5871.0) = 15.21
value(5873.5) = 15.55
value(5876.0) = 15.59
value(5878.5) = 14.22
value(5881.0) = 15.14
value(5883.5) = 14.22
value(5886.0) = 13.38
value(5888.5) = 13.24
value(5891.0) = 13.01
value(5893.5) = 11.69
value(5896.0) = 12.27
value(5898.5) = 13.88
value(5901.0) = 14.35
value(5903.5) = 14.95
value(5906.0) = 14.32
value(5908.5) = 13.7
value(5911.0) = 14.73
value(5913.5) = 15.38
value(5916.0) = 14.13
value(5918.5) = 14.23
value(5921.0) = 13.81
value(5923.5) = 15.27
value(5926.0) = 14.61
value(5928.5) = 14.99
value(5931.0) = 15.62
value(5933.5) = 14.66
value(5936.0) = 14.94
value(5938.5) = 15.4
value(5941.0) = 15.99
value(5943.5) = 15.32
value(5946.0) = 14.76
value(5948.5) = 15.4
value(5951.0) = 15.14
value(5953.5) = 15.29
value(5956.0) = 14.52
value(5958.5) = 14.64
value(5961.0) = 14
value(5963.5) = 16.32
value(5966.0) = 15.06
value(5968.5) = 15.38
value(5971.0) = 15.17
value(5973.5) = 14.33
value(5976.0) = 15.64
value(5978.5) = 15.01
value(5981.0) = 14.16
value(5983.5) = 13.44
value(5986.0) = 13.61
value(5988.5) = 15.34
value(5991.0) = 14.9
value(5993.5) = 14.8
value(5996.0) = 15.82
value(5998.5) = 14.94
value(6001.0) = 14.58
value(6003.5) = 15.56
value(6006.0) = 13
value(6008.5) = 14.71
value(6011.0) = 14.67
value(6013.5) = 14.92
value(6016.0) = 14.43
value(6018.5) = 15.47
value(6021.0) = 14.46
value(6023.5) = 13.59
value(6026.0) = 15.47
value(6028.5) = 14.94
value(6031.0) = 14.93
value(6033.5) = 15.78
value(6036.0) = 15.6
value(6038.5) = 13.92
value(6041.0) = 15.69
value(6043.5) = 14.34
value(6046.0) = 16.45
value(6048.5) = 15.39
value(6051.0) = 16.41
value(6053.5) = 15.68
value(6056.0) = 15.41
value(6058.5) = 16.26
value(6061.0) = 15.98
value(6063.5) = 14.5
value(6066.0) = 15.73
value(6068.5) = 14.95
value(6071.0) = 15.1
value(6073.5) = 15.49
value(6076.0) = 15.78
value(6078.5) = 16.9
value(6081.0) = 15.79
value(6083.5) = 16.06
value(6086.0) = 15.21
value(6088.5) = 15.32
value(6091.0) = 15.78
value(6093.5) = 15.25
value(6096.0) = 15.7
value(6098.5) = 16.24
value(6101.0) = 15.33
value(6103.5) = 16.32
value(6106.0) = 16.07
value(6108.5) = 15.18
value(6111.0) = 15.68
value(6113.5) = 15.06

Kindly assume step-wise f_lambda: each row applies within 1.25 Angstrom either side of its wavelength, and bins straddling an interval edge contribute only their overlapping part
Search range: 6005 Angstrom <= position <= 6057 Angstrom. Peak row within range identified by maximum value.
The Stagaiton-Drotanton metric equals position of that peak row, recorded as 6046.0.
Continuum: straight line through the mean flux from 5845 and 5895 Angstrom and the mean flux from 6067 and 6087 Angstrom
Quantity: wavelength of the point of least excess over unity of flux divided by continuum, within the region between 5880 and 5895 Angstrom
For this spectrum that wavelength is 5893.5 Angstrom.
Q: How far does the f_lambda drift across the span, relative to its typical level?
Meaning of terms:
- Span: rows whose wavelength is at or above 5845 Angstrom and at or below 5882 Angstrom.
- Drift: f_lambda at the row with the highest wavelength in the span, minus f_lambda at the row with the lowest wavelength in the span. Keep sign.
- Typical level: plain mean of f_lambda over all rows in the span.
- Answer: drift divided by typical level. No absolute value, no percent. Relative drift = -0.077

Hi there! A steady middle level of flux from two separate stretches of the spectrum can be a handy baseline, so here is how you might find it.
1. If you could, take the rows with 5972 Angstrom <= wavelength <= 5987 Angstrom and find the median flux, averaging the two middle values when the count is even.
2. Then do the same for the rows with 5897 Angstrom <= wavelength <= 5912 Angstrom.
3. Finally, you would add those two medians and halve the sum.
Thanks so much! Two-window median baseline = 14.3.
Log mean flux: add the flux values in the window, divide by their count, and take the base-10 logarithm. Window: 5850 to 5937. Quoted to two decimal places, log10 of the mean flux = 1.16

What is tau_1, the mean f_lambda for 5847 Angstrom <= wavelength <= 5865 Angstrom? 14.9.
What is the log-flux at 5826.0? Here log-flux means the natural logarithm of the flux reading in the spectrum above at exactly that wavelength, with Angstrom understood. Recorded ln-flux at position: 2.75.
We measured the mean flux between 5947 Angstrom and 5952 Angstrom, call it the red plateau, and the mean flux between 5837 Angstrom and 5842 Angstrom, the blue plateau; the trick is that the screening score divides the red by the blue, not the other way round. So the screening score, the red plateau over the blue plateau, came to 0.98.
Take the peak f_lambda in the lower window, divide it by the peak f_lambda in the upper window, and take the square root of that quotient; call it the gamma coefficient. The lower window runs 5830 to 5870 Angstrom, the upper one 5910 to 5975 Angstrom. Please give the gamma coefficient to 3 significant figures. 1.01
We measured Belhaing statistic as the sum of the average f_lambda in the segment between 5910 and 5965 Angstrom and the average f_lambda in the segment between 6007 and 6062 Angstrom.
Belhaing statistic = 30.2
